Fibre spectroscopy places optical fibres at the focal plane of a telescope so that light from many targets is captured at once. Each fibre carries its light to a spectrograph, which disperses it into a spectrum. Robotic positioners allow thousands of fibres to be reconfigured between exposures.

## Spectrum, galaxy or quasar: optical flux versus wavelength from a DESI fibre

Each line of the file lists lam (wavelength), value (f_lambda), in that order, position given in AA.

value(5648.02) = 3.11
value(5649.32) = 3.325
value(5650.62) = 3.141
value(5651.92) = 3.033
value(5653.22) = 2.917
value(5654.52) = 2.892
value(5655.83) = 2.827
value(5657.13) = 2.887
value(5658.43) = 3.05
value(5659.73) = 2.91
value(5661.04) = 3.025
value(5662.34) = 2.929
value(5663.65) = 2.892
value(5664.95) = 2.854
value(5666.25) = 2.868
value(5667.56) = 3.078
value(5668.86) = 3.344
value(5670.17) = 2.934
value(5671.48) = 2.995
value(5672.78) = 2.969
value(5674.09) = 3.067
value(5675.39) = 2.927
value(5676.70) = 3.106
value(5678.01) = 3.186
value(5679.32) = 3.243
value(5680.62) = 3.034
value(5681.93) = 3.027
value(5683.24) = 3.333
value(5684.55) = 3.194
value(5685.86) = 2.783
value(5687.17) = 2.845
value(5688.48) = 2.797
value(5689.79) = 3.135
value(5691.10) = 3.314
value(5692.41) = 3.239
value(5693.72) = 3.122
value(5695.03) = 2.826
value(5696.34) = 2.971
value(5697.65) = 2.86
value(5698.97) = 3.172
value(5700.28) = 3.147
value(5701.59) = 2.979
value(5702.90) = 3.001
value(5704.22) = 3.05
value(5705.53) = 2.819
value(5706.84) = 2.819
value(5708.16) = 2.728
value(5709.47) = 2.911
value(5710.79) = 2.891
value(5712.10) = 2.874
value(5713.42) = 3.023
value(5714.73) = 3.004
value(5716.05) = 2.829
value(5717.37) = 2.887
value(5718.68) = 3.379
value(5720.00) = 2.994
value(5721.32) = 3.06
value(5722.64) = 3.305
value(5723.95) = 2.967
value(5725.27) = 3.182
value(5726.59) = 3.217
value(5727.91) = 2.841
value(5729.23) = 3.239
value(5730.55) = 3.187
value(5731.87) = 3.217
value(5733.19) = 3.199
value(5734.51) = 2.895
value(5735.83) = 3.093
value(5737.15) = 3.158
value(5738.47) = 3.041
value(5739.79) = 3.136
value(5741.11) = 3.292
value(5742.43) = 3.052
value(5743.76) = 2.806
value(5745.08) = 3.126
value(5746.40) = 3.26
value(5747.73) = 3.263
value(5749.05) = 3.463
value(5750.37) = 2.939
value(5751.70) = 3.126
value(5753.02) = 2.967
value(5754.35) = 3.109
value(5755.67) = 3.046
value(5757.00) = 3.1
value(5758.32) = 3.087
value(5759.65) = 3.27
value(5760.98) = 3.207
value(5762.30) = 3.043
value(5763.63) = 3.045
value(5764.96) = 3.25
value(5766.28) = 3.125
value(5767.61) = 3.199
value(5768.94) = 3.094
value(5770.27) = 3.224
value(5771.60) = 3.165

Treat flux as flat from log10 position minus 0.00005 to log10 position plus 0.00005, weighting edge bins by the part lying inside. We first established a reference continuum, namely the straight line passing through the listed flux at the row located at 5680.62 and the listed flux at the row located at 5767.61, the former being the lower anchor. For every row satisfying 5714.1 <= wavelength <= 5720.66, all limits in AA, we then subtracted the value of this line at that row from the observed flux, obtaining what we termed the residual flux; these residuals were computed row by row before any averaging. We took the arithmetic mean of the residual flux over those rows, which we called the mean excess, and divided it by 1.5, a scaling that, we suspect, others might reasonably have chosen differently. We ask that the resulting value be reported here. -0.06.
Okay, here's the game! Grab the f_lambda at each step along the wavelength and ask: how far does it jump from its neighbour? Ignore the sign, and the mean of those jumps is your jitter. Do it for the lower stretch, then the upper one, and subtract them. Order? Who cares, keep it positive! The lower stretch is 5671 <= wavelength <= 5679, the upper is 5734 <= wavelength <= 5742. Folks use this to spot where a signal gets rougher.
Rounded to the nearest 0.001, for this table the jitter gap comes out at 0.022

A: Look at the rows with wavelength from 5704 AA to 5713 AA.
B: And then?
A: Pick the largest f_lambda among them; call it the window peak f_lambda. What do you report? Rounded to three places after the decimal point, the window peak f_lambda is 3.050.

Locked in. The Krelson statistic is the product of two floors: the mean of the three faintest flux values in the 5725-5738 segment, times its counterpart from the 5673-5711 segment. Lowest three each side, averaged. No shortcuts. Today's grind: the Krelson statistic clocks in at 8.15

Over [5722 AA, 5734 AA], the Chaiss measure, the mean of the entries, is 3.15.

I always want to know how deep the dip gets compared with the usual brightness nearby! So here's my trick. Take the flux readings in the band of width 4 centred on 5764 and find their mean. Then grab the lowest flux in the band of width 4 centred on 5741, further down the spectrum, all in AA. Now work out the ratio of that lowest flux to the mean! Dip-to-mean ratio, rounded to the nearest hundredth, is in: 0.98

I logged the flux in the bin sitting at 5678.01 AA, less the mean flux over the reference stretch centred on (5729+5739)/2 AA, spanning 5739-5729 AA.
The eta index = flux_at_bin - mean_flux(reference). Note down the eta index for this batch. 0.06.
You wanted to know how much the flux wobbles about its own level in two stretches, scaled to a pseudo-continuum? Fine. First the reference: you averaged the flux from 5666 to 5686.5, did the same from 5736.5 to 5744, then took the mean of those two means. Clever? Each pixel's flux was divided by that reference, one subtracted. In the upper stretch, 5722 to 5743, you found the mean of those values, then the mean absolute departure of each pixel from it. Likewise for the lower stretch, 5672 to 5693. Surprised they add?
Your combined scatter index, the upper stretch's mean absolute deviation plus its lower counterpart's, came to 0.082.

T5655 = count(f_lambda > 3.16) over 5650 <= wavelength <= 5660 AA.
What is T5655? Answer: 0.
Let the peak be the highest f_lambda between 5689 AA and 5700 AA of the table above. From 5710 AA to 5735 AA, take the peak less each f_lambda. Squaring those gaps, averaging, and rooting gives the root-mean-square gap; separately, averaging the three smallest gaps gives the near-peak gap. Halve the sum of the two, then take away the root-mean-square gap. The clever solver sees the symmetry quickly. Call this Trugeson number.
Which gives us -0.148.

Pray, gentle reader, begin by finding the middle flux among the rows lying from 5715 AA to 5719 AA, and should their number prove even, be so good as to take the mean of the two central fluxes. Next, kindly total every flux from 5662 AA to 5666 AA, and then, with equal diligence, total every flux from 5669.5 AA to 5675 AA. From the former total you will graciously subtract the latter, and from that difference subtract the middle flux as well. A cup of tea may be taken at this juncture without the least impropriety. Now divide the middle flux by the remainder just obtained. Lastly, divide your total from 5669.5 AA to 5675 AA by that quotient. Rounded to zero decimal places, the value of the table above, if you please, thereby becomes -26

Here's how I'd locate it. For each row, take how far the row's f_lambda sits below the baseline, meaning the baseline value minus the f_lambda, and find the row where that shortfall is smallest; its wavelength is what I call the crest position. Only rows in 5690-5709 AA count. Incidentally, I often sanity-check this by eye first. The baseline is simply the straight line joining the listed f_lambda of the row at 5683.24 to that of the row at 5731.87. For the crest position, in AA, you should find 5691.10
